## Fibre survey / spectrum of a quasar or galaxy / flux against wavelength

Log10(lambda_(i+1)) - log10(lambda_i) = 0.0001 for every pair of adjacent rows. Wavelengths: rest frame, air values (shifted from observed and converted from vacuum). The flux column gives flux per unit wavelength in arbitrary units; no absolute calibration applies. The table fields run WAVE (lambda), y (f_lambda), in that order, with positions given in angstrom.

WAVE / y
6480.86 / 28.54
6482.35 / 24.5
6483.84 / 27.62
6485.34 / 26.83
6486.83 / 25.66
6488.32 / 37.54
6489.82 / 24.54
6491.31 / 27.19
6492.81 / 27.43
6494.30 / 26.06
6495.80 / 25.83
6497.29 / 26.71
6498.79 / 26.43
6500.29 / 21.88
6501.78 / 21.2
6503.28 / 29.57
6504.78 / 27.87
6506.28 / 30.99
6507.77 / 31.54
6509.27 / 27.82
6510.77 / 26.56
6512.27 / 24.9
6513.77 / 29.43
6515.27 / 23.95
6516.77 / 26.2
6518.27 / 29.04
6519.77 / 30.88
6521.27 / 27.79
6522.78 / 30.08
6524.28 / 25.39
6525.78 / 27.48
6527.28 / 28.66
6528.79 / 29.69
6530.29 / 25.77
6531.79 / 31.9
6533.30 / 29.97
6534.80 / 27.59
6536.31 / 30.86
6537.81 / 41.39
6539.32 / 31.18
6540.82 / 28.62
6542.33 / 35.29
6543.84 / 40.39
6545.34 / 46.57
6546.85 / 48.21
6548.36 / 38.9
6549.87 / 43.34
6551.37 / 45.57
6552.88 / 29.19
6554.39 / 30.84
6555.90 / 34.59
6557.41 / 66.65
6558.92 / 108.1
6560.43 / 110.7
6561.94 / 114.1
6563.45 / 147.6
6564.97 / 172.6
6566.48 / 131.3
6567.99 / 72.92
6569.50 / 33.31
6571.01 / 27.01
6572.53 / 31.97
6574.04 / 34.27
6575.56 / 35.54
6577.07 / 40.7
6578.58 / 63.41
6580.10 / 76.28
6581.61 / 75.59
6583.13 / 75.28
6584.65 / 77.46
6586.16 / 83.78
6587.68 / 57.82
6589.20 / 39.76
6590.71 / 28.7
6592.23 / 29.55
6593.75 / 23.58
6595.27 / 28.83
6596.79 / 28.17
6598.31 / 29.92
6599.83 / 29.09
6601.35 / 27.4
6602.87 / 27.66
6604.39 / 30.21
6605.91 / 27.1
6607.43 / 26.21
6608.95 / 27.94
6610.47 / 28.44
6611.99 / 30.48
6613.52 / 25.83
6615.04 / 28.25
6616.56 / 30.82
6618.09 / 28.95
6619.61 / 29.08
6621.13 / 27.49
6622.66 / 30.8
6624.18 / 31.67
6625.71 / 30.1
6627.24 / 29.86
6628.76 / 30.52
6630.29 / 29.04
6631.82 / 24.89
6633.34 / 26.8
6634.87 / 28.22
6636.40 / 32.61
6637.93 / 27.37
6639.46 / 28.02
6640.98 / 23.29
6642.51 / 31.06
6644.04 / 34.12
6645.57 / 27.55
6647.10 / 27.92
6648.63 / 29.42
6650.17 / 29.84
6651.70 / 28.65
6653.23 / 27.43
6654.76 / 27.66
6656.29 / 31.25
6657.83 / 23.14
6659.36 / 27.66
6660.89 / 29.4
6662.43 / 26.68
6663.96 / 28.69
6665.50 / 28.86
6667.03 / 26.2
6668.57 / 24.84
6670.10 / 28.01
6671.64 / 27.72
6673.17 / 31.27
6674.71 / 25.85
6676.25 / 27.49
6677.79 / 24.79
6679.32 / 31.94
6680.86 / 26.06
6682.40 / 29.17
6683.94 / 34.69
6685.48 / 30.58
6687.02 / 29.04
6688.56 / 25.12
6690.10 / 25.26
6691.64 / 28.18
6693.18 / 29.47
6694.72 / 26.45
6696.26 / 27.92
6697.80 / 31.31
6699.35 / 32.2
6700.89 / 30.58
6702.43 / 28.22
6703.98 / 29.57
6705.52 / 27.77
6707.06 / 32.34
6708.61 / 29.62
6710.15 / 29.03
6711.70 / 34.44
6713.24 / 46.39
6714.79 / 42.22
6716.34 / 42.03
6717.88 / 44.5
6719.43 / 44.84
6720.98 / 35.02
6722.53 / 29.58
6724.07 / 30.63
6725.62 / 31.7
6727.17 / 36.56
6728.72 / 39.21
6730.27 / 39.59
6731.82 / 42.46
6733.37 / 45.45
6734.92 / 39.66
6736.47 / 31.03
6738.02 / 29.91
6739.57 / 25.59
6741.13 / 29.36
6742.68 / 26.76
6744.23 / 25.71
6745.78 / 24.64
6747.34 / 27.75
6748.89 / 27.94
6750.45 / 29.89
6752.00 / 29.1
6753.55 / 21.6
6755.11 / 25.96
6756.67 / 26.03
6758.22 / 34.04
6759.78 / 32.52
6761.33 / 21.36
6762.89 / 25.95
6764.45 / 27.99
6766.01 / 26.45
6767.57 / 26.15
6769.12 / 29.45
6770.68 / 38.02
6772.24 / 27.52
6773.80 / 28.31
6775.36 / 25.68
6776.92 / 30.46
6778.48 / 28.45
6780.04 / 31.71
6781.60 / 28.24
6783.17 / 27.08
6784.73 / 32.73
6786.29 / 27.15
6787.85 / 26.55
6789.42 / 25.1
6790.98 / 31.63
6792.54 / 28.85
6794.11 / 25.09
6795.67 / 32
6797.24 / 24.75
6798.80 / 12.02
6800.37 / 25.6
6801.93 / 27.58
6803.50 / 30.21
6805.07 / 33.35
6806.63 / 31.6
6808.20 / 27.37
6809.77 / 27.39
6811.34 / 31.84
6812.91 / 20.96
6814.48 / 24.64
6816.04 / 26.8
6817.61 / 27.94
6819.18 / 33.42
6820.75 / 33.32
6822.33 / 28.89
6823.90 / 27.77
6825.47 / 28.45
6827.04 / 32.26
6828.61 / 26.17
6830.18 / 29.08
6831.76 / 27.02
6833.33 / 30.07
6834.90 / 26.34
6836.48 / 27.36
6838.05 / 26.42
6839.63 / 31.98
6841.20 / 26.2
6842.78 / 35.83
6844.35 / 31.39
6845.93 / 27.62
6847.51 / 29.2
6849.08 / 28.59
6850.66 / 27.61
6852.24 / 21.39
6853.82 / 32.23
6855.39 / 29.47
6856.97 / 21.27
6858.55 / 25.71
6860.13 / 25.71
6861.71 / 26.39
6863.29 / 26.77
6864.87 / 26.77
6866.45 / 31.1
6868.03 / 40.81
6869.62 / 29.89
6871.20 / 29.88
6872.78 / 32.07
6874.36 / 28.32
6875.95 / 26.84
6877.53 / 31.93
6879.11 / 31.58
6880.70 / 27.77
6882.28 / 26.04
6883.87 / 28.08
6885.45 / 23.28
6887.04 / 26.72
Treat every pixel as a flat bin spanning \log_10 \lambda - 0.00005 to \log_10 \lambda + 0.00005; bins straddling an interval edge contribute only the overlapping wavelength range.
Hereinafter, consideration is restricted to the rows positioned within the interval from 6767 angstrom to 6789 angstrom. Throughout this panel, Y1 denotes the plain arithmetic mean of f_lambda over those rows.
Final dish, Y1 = 29.1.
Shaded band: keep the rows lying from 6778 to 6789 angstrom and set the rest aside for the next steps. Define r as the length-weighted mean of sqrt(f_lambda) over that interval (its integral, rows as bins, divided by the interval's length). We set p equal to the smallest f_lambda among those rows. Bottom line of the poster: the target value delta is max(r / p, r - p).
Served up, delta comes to 0.202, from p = 26.55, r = 5.35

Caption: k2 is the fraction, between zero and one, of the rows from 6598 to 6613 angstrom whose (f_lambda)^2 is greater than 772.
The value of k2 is 0.60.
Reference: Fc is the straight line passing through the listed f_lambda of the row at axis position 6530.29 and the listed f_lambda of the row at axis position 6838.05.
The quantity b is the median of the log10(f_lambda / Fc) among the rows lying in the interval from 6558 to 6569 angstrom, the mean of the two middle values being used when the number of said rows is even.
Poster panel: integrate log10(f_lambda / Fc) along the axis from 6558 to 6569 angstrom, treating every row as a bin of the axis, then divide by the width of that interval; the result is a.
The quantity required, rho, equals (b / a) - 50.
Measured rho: -49.0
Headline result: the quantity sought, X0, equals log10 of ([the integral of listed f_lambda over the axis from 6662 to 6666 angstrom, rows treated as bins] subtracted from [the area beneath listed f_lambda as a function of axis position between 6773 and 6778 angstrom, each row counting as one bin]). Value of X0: 1.5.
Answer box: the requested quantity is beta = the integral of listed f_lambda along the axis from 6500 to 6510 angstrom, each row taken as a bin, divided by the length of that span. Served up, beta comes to 27.5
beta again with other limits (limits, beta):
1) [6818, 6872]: 28.9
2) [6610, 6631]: 29.4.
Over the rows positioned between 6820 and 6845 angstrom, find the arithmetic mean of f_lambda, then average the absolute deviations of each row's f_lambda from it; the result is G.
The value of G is 2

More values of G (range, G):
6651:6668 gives 1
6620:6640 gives 2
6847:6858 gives 3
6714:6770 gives 6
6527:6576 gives 30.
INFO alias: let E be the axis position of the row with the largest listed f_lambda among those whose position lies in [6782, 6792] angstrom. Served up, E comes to 6784.73 angstrom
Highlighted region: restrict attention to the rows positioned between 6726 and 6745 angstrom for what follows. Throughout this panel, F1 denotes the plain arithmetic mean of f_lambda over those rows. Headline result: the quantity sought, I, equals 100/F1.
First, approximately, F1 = 34.3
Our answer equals 2.92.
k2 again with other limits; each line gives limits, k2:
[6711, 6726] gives 1.00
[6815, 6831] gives 0.70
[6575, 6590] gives 1.00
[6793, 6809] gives 0.40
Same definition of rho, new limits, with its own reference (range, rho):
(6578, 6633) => -49.6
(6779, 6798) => -49.3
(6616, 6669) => -48.9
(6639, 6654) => -49.1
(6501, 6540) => -48.9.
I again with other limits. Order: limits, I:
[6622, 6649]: 3.44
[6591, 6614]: 3.57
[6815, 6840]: 3.45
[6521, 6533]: 3.53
